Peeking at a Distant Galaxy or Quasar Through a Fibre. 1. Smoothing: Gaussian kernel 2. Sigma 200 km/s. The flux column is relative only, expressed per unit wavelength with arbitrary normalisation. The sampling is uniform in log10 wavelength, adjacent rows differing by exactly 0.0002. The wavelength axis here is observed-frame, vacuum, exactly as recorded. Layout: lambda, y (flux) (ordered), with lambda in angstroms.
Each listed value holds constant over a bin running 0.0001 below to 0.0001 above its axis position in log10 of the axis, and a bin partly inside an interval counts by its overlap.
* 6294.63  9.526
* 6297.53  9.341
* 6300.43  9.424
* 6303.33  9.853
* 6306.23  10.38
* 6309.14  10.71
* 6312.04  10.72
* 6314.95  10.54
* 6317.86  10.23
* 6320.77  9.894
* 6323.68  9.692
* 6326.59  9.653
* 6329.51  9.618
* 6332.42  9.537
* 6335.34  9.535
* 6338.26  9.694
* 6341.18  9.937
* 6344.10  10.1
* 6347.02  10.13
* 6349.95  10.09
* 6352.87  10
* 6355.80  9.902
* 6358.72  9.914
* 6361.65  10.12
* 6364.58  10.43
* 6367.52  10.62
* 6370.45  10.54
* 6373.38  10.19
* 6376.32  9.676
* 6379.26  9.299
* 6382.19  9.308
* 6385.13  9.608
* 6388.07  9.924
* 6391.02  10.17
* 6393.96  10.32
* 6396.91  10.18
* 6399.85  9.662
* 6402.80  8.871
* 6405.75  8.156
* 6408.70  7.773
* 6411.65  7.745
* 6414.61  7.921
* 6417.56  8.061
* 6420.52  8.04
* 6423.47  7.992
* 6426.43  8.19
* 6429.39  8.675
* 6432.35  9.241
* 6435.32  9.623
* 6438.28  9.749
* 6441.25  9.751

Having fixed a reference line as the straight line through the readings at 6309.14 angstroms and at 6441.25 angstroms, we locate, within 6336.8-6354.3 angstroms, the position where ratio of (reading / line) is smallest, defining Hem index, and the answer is 6338.26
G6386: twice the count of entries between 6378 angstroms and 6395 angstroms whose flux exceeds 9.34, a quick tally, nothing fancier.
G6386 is 8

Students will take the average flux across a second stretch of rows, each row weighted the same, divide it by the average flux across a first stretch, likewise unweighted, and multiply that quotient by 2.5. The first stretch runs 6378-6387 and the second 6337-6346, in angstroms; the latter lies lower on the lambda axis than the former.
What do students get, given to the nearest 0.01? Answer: 2.63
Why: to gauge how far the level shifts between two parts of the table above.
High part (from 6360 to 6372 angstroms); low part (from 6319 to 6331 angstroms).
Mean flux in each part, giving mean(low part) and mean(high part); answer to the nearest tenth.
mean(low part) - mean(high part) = -0.7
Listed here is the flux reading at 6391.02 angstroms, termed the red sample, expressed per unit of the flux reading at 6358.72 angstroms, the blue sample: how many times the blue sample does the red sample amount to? 1.03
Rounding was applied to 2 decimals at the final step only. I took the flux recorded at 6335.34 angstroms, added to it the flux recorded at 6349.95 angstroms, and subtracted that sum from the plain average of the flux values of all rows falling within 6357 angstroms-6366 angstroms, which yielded -9.47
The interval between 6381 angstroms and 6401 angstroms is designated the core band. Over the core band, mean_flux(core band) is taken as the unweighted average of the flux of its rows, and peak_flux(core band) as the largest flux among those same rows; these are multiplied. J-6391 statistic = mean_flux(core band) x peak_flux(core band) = 102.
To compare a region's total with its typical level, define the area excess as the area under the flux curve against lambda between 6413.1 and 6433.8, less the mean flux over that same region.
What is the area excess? 164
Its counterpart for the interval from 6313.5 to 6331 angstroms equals 164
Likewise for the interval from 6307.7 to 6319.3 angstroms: 112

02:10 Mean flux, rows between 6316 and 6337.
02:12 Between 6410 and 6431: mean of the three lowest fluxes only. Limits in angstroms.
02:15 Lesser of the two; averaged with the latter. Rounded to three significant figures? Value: 7.89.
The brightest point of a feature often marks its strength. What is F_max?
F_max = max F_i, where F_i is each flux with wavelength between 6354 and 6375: 10.62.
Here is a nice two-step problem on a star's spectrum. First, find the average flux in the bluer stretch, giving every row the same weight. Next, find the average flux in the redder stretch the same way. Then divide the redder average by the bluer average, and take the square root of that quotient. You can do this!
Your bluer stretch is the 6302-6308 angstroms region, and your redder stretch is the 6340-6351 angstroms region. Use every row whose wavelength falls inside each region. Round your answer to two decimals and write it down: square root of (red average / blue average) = 1.00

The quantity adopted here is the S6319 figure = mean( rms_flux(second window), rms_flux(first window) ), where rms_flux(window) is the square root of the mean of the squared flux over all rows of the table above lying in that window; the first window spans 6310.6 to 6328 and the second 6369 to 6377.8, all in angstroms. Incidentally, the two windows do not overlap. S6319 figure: 10.1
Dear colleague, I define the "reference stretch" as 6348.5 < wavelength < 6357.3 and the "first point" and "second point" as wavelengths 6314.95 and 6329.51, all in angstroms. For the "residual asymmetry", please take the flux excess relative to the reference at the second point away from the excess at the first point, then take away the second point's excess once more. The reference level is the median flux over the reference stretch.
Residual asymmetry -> 1.30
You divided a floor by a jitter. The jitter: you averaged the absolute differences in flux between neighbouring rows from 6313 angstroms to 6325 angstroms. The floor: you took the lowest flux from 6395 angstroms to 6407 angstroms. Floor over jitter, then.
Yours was 29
